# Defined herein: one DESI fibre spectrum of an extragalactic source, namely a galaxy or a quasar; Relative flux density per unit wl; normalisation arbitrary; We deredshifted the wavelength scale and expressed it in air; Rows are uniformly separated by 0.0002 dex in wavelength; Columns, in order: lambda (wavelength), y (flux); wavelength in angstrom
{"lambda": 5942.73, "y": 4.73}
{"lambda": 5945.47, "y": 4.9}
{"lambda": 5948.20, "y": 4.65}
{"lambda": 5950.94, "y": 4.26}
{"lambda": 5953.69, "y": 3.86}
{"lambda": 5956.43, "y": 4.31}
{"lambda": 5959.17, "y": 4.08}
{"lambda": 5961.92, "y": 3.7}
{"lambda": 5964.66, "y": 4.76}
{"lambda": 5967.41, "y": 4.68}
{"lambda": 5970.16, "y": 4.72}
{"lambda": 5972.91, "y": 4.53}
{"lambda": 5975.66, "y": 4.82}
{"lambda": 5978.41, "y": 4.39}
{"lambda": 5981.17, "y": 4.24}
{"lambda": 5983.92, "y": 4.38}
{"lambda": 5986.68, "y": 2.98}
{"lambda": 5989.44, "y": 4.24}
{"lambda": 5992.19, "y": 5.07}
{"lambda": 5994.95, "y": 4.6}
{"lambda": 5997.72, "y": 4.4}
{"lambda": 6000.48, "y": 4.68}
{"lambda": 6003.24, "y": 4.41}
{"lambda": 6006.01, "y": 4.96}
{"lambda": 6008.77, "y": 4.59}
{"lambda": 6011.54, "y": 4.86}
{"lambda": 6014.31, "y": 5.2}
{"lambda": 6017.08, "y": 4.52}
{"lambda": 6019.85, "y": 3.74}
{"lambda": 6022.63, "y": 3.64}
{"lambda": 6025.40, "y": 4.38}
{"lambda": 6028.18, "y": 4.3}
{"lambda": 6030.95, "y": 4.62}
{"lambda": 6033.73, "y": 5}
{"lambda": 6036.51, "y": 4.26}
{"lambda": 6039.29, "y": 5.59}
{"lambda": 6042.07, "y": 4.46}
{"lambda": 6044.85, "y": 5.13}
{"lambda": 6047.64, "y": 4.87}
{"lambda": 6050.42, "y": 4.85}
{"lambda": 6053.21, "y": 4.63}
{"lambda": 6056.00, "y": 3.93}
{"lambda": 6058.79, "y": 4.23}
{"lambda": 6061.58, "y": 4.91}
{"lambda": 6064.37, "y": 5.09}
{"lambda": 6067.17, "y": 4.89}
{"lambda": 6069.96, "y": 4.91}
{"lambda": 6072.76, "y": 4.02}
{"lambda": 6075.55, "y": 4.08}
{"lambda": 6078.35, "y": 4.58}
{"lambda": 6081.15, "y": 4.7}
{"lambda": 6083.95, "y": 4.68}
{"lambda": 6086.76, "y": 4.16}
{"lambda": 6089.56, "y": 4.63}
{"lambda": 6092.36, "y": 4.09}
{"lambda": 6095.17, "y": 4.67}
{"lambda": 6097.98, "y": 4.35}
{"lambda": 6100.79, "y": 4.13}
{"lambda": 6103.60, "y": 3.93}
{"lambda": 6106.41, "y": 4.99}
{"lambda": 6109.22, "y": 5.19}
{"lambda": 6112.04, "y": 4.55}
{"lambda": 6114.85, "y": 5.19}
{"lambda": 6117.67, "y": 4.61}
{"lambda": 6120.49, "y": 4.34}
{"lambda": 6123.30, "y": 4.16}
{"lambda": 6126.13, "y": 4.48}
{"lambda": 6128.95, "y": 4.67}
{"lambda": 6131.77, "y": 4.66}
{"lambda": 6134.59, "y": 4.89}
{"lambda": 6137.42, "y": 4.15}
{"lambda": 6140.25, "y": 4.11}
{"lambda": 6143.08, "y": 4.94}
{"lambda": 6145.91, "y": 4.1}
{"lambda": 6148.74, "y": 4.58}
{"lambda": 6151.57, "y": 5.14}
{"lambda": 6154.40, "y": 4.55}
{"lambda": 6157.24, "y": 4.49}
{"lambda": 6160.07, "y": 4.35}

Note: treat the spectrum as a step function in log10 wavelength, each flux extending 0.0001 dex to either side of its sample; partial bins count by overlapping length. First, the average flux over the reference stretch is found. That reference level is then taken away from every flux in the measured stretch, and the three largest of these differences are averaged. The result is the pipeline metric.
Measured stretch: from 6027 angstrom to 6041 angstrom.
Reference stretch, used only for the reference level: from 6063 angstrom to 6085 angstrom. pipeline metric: 0.45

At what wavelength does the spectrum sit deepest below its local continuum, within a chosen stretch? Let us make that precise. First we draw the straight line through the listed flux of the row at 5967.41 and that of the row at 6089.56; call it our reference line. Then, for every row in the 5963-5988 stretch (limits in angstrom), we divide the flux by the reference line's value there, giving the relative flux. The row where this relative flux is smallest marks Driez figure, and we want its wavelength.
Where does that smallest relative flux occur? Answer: 5986.68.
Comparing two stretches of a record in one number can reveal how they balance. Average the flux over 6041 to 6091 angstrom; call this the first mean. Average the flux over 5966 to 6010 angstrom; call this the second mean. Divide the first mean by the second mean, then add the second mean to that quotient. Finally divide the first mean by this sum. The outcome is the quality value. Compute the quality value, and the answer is 0.835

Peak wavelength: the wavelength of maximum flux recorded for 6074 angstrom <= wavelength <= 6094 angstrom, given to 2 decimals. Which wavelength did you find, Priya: 6081.15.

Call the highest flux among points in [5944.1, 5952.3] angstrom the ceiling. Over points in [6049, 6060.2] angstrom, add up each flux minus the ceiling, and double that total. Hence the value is -4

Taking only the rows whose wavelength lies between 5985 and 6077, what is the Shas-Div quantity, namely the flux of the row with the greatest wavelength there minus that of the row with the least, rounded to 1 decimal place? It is 1.1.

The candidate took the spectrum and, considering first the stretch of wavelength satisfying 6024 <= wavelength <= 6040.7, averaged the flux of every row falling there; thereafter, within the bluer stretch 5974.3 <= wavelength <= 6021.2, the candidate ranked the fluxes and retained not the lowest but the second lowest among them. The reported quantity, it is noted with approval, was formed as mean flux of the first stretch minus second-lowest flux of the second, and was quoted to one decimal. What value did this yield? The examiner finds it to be 1.0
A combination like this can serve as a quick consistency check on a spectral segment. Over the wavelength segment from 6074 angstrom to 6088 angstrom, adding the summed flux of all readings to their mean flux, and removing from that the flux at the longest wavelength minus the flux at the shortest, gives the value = 26.6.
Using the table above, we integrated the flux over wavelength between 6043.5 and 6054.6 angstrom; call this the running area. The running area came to 54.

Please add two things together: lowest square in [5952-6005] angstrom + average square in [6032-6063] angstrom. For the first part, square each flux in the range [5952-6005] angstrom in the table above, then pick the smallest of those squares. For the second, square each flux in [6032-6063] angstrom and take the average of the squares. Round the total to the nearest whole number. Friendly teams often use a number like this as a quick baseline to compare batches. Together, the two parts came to 31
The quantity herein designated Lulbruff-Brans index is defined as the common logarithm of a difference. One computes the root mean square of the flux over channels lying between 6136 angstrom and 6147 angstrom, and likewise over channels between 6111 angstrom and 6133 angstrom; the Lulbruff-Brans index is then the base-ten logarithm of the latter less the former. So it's -0.60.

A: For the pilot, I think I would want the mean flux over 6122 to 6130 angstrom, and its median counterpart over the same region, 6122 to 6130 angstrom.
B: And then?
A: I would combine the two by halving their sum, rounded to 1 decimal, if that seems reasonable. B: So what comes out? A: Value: 4.5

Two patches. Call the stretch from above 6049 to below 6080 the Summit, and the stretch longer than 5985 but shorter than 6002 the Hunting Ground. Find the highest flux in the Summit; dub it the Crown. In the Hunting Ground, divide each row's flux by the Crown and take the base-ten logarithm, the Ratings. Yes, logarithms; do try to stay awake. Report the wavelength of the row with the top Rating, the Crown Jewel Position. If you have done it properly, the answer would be 5992.19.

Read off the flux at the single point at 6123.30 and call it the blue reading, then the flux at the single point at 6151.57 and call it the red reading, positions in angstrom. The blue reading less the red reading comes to -1.0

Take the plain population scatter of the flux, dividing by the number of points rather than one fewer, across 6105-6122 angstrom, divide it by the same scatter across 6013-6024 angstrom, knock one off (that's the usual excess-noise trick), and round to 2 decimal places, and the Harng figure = -0.48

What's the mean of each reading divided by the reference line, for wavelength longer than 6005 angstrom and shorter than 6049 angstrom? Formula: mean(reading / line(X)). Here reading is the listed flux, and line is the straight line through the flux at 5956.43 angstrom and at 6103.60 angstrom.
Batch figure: 1.12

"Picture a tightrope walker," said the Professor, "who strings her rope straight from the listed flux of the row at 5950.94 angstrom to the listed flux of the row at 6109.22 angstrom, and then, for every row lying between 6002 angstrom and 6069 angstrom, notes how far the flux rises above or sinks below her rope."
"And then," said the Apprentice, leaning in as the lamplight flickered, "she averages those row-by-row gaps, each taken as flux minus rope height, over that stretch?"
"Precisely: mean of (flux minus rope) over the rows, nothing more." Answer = -0.13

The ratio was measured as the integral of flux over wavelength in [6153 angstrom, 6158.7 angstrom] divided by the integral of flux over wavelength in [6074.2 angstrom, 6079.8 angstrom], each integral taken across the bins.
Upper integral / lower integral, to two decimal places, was 1.06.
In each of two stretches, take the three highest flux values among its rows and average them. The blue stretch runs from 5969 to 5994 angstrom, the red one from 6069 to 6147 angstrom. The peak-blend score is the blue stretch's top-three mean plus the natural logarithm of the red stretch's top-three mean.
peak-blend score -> 6.50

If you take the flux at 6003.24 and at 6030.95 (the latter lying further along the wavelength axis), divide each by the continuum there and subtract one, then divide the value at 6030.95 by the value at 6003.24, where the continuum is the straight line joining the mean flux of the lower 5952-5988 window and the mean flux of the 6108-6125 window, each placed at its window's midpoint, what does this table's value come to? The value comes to 3.5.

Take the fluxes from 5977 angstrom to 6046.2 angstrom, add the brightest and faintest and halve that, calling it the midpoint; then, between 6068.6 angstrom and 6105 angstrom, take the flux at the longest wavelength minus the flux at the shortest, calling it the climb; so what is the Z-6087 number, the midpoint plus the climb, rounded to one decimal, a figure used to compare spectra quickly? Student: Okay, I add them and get 3.3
